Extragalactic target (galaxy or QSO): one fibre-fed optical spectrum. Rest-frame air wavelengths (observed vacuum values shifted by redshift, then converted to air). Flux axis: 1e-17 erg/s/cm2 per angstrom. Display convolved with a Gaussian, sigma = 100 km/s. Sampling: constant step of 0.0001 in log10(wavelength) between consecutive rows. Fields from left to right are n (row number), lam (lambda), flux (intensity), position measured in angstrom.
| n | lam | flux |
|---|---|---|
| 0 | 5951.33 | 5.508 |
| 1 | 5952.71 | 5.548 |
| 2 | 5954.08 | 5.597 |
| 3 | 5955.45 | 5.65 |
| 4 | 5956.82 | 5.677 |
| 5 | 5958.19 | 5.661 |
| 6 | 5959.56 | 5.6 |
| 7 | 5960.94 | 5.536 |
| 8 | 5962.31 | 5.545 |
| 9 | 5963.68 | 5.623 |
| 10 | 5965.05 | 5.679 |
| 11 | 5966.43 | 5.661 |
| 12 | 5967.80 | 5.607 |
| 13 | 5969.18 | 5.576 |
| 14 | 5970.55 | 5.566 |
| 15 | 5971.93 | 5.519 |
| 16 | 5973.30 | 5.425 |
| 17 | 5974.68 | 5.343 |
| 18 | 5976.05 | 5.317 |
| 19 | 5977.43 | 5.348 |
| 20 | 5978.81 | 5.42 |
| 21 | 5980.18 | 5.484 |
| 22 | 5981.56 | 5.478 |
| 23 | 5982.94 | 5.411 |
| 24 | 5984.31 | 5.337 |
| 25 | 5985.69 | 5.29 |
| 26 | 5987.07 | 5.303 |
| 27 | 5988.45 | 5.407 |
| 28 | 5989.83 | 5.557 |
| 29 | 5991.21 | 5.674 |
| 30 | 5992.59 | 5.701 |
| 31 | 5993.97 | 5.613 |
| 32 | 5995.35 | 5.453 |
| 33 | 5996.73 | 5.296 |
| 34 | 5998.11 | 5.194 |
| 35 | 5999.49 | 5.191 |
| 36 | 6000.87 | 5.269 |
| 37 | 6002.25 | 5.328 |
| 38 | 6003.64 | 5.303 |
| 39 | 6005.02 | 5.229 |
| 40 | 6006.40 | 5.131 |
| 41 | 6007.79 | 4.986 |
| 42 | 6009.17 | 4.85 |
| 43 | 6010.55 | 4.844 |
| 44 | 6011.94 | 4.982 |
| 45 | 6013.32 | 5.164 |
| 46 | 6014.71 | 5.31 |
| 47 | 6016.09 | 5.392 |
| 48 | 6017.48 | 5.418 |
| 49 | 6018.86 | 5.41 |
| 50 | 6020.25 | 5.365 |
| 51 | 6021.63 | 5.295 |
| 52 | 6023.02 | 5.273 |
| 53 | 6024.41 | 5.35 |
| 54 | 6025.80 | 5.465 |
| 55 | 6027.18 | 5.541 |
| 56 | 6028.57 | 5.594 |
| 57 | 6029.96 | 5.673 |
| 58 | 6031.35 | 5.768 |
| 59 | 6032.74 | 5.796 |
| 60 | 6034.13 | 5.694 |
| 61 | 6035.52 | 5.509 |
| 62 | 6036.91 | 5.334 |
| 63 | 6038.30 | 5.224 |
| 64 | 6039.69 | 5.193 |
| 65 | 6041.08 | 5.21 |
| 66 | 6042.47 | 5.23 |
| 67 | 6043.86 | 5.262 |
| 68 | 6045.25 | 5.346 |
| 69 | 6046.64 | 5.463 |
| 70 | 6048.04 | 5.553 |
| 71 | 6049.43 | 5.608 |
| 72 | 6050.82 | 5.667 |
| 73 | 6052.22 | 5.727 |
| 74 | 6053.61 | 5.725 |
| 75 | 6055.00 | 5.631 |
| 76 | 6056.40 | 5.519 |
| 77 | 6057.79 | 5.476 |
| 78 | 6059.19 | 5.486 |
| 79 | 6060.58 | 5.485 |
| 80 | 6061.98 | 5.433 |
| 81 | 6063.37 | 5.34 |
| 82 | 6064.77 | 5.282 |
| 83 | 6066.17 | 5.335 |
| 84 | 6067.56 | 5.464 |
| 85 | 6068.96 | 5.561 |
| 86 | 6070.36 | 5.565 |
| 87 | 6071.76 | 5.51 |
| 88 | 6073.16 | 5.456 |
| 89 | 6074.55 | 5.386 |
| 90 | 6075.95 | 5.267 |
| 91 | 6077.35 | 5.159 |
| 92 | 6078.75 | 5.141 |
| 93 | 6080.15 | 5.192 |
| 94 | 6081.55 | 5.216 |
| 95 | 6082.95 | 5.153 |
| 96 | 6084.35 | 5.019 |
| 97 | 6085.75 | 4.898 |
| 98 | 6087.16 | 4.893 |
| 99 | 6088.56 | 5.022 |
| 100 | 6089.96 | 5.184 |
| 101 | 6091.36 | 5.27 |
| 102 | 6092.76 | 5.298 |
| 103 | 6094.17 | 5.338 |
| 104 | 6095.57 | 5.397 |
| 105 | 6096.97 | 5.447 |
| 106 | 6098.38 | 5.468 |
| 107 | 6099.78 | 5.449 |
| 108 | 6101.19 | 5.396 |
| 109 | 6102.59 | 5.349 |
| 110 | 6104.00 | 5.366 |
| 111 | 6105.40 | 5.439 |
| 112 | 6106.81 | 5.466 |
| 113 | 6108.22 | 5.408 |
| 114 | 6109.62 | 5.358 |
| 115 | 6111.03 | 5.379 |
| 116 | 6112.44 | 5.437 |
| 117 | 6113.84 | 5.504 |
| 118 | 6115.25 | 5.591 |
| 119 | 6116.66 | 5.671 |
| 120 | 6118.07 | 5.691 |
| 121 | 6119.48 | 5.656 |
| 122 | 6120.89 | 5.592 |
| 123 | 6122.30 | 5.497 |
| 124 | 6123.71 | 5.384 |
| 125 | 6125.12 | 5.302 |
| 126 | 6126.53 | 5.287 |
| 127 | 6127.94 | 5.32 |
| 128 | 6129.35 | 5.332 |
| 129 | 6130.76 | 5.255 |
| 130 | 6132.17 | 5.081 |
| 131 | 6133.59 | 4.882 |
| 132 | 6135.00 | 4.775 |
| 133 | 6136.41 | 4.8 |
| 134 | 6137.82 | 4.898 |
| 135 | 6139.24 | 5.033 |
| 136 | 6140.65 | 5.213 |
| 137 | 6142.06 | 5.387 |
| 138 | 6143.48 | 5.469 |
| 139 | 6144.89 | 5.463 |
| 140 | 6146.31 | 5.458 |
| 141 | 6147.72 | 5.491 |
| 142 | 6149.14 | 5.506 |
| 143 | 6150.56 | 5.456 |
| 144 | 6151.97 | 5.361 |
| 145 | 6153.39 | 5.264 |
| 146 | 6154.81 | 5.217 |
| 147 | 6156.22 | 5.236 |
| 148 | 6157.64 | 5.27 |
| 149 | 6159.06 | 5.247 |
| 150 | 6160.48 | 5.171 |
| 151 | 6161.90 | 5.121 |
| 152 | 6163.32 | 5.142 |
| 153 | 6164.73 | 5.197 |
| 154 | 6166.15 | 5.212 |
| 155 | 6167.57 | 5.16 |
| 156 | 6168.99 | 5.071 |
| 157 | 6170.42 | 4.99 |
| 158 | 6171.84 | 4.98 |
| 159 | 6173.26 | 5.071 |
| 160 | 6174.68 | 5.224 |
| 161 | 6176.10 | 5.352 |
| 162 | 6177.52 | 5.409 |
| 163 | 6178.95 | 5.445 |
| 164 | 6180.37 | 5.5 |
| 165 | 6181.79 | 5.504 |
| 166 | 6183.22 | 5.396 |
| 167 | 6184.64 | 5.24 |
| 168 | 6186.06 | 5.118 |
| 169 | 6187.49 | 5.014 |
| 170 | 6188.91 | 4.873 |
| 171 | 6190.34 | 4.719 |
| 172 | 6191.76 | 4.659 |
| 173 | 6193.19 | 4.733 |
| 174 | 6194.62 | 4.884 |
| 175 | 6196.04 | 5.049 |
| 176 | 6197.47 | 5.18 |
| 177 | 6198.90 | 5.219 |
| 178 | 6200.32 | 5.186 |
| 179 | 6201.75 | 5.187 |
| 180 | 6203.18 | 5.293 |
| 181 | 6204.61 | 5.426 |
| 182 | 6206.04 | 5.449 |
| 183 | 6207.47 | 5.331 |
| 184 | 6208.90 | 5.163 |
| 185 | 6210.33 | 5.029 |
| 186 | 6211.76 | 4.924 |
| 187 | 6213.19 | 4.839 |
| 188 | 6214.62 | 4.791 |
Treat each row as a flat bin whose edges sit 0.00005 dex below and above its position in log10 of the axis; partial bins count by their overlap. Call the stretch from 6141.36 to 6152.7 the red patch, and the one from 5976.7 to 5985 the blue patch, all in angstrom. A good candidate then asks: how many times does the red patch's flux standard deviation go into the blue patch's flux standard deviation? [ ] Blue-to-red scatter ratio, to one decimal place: 1.2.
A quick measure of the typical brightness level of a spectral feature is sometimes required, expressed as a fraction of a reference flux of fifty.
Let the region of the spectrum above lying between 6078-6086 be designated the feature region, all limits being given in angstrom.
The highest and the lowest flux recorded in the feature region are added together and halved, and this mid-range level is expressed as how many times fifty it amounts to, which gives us 0.101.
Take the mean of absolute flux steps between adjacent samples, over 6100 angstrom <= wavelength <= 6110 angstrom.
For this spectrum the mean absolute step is 0.045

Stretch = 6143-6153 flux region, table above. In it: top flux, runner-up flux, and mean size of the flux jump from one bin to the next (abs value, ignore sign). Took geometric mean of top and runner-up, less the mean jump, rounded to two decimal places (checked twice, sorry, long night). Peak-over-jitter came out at 5.46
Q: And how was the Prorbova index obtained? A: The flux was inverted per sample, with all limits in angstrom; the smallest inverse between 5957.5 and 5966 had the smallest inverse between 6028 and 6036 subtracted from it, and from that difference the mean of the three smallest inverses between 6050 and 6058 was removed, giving -0.172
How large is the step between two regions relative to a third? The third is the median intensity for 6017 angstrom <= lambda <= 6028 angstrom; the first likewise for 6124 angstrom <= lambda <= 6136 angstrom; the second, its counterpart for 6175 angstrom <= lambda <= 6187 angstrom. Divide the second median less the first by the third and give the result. 0.024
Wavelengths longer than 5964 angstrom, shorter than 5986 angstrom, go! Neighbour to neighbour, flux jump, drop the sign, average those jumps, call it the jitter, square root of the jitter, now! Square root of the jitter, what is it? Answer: 0.22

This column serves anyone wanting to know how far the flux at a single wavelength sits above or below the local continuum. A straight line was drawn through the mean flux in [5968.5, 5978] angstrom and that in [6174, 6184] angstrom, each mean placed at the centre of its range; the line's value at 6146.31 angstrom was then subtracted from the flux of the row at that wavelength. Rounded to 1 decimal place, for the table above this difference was 0.0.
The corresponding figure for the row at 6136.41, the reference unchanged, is -0.6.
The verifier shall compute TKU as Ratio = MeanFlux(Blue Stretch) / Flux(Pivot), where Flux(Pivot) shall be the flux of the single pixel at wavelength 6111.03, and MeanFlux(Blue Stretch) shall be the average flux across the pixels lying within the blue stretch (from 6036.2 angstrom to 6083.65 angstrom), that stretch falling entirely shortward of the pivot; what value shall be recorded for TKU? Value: 1.00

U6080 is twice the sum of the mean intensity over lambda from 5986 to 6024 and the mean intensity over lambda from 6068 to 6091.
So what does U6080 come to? 21.0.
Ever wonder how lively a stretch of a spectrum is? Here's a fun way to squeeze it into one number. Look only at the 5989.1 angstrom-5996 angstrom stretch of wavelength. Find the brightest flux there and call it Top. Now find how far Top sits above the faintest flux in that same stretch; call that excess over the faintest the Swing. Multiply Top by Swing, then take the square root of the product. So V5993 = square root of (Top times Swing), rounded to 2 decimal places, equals 1.19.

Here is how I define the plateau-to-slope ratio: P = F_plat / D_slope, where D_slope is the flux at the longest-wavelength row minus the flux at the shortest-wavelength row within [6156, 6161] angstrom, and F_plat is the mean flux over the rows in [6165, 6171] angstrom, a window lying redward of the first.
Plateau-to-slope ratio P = -79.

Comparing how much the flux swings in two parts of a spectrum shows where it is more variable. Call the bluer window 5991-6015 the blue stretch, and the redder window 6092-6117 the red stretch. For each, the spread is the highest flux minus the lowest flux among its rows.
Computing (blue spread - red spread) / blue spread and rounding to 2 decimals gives 0.56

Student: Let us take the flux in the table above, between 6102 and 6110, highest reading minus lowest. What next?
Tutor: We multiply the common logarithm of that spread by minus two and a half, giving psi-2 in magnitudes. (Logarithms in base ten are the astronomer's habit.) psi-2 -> 2.3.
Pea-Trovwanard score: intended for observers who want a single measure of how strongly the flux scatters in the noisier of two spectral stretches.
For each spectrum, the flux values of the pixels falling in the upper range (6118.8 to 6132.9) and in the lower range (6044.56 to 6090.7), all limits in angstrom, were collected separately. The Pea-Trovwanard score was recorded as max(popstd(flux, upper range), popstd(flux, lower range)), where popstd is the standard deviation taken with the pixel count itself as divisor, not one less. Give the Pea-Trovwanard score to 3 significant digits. 0.222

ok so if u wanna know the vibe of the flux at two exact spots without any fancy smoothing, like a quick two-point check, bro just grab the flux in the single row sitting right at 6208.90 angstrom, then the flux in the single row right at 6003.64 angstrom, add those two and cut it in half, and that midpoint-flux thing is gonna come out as 5.23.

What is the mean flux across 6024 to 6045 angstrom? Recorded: 5.46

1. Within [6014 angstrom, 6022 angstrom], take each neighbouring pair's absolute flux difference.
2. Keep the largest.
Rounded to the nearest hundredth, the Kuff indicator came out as 0.08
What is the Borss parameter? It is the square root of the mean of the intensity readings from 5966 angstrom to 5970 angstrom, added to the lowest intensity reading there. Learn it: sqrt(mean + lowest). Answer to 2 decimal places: 3.35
